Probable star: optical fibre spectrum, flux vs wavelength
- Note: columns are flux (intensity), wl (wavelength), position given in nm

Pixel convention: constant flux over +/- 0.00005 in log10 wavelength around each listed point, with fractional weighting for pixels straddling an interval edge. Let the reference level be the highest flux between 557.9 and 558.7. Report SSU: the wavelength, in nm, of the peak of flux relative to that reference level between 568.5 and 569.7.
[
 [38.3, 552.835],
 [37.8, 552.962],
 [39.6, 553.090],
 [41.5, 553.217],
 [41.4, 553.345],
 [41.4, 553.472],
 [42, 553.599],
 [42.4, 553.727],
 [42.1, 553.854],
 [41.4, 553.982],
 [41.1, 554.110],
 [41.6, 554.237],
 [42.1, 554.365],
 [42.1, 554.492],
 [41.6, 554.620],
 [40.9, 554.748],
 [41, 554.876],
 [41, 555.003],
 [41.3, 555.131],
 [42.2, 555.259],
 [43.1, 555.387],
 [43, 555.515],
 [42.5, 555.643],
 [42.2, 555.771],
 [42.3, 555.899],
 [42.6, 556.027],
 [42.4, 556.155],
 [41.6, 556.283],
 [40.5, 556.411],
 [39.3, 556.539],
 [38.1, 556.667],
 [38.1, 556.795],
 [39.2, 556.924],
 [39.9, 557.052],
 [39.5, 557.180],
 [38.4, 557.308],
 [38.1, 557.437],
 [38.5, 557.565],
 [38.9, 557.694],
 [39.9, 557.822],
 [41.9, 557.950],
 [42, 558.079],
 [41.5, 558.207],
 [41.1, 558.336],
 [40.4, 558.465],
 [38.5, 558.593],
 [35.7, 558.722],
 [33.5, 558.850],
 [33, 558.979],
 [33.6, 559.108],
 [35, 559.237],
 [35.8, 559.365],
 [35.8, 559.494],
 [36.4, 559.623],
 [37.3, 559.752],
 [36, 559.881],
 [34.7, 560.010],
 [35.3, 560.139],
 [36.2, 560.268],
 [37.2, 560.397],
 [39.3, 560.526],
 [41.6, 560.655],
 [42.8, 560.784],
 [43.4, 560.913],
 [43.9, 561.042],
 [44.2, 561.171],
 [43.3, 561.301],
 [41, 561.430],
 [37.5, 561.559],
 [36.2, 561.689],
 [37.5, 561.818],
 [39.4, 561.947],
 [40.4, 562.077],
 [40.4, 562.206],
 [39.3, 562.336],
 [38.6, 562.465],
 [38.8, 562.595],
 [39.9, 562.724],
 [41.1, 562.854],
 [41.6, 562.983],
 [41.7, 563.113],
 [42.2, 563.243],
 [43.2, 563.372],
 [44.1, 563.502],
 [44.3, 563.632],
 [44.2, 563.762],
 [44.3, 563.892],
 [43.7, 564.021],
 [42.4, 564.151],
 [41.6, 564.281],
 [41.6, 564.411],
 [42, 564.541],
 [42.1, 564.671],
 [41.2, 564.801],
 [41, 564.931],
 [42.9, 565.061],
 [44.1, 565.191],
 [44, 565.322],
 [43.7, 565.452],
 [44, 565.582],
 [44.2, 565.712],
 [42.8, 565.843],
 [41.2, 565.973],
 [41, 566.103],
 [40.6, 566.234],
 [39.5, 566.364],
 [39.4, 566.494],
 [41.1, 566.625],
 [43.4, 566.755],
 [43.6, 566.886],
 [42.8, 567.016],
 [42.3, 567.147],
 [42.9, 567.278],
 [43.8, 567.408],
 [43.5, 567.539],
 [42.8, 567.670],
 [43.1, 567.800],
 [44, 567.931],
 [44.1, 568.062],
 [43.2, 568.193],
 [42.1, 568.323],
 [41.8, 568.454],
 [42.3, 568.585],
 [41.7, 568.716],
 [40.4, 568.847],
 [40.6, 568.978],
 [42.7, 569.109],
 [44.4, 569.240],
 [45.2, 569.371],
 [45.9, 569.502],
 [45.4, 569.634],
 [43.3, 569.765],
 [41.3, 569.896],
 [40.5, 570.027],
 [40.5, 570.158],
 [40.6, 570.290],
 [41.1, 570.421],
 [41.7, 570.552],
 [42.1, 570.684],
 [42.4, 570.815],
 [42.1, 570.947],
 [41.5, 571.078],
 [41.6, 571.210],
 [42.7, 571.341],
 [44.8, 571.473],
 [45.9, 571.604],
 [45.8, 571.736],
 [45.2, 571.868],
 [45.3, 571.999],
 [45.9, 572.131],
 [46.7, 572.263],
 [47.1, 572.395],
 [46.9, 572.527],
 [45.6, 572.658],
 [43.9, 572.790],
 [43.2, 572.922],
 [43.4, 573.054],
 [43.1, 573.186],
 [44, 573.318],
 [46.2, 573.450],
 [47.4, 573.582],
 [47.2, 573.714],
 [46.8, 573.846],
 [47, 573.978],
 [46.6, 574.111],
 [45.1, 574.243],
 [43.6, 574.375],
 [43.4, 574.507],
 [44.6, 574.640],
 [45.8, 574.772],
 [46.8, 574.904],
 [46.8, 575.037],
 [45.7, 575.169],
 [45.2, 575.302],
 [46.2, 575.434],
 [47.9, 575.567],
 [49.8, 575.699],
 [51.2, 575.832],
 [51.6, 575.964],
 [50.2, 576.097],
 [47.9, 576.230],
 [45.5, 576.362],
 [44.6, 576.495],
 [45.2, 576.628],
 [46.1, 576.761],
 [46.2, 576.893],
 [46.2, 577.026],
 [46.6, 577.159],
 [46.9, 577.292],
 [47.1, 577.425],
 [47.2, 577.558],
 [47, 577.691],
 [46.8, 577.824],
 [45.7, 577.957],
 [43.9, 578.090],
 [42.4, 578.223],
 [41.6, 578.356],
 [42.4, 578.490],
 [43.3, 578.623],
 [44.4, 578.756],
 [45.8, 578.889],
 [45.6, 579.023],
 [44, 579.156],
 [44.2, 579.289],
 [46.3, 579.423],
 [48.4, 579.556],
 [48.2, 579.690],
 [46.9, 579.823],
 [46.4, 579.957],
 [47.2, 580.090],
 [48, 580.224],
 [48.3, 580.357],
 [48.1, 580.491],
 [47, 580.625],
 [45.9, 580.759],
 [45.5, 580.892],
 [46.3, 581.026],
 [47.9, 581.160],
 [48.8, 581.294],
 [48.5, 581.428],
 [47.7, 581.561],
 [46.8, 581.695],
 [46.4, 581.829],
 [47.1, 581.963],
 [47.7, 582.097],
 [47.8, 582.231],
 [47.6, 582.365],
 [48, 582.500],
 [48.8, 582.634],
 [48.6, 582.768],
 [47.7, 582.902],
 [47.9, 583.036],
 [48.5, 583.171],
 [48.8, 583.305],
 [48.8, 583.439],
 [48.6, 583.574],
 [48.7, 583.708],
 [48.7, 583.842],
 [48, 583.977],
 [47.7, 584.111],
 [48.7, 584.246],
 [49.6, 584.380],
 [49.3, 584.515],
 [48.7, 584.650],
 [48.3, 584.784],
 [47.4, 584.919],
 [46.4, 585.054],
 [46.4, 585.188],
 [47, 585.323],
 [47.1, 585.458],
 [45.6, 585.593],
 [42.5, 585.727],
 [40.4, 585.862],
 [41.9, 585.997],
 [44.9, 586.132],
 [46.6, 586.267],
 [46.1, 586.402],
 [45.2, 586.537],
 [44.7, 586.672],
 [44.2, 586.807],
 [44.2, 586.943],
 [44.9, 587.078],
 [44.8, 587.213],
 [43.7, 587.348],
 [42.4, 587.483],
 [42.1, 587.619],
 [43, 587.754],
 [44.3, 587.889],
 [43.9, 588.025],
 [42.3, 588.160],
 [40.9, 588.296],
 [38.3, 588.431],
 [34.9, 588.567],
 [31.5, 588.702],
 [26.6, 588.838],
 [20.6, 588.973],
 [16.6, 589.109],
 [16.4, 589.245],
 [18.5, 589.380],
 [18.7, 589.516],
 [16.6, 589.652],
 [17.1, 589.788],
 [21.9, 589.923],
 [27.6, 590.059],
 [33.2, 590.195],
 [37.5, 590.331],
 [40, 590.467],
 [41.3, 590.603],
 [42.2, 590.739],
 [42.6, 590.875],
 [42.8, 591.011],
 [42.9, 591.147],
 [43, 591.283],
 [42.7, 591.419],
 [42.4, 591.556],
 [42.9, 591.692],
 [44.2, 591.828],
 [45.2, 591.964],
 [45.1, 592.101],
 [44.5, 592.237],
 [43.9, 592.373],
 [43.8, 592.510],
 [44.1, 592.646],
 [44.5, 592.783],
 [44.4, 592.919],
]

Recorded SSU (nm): 569.502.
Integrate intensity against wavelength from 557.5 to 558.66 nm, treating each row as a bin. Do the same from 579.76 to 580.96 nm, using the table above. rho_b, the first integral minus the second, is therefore -10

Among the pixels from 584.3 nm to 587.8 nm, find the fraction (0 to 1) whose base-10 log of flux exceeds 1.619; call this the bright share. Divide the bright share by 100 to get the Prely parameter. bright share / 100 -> 0.010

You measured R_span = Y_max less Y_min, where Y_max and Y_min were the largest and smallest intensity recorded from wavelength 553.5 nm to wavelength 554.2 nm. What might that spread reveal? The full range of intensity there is 1.3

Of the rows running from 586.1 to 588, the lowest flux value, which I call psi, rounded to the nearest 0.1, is 42.1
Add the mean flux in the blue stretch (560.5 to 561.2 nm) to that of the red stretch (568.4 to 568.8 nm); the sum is 84.5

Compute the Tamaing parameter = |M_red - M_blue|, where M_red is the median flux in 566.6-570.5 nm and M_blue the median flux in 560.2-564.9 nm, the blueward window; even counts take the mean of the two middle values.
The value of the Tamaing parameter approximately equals 1.2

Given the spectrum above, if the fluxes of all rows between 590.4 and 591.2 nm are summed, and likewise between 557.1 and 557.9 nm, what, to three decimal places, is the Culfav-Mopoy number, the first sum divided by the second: 1.079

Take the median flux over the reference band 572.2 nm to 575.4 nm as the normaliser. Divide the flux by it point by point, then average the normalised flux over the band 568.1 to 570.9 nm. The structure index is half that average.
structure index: 0.463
